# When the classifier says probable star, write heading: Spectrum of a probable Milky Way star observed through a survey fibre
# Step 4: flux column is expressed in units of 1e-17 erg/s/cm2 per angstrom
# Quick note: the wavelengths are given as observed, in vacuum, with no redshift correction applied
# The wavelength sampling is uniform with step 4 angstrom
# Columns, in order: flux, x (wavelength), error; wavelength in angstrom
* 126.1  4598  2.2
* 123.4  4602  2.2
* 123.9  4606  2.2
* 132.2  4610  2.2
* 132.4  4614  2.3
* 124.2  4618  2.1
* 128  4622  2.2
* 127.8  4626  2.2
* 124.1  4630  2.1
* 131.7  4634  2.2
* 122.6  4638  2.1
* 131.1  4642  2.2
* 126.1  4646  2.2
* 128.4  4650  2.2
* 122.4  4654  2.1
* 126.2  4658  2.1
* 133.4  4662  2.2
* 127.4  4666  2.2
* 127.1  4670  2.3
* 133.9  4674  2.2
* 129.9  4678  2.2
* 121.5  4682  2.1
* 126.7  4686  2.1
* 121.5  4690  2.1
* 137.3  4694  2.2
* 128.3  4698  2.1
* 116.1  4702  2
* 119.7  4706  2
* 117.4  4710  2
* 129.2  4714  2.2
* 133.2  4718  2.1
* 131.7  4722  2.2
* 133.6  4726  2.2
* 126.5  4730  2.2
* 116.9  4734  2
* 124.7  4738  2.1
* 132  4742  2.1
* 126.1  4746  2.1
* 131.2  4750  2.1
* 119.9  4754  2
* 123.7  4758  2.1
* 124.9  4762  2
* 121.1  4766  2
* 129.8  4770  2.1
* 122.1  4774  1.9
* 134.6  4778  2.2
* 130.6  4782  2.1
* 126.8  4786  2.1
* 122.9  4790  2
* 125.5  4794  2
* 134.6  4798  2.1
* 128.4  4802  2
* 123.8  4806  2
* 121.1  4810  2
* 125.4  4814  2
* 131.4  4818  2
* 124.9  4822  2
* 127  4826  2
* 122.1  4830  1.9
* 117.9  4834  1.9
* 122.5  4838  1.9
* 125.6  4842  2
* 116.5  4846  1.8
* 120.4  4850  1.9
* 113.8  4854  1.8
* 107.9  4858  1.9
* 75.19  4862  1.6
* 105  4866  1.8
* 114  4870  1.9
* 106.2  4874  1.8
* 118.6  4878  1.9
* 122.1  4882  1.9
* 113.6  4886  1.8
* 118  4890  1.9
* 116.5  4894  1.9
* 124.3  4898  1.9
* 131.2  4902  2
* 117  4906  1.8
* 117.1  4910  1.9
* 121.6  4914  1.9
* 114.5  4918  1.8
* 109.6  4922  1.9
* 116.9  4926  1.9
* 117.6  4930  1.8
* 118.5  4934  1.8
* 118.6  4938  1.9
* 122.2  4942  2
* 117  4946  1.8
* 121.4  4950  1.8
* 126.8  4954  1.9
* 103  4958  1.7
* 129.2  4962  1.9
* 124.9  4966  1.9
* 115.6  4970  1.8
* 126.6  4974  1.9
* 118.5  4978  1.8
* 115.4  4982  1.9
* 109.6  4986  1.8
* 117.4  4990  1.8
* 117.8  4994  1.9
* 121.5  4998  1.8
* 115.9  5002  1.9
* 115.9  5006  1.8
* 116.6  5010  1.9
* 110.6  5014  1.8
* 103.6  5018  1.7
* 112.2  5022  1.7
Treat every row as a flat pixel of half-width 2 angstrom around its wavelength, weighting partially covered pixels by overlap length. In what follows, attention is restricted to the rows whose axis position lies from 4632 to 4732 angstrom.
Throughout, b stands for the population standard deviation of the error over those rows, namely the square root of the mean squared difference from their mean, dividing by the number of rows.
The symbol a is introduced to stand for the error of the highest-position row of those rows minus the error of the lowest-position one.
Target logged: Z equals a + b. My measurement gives 0.08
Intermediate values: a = 0.00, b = 0.075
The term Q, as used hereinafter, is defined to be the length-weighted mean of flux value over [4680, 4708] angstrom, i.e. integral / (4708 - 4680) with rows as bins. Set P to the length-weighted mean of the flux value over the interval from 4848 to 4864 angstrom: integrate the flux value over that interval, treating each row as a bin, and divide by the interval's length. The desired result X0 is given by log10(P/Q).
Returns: -0.08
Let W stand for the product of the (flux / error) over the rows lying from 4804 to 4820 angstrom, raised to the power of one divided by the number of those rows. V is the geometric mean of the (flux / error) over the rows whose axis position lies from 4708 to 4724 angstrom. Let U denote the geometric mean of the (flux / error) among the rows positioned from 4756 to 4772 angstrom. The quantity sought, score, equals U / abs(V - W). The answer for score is 24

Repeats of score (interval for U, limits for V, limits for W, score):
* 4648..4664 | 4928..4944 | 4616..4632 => 12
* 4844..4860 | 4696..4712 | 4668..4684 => 52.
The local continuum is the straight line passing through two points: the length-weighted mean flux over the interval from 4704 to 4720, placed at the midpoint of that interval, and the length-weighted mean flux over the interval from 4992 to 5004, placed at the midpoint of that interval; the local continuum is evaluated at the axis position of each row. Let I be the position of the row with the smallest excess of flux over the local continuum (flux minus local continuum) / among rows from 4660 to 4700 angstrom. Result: 4682 angstrom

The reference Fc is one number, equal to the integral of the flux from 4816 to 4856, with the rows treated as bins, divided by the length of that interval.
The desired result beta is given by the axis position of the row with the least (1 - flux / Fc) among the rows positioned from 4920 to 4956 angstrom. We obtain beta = 4954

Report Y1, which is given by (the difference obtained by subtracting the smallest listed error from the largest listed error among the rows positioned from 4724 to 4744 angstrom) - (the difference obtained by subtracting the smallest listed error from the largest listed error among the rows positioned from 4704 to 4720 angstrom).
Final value 0.00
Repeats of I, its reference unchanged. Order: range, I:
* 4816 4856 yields 4854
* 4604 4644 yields 4638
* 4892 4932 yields 4922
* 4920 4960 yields 4958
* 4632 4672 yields 4638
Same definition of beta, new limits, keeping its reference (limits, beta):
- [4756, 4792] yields 4778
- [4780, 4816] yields 4798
